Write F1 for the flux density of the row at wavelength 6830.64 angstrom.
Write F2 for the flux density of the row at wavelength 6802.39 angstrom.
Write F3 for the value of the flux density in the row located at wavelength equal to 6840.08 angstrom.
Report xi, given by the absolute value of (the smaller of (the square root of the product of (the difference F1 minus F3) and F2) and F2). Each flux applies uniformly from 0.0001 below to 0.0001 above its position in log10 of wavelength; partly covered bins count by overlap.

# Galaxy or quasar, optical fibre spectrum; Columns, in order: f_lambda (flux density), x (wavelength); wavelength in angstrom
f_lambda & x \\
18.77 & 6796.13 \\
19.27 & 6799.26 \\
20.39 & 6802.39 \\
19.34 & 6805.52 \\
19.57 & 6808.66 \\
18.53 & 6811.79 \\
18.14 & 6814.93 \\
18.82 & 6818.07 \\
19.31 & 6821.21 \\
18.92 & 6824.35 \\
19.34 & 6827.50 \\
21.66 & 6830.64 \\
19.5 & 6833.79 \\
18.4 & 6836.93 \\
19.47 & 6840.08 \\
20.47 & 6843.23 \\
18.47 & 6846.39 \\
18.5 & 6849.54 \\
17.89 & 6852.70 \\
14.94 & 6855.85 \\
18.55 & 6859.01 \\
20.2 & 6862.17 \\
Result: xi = 6.7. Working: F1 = 21.66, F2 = 20.39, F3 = 19.47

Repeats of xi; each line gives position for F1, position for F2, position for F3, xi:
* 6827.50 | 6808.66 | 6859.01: 3.9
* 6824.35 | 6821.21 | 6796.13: 1.7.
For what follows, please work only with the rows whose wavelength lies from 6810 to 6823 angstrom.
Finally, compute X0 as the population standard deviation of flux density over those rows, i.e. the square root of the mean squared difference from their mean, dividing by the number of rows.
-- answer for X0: 0.43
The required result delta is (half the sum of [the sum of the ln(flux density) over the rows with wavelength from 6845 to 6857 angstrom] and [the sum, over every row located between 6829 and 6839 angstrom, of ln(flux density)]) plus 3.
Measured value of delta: 13.2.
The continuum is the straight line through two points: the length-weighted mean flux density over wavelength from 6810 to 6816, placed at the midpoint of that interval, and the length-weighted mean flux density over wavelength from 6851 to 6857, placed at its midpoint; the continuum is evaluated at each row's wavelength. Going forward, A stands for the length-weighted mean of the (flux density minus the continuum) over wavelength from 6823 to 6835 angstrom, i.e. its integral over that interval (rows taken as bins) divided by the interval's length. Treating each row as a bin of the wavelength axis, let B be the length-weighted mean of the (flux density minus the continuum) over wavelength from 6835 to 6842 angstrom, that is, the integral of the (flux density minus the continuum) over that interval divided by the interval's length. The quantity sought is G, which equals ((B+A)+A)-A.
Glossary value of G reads 3.97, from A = 2.19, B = 1.8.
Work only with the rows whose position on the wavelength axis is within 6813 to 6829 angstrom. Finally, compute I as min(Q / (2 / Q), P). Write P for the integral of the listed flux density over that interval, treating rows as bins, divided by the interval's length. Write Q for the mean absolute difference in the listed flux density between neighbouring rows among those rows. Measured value 0.12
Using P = 18.9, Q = 0.5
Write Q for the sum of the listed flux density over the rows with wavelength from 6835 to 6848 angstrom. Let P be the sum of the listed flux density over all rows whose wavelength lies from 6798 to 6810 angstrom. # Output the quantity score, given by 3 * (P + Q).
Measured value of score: 466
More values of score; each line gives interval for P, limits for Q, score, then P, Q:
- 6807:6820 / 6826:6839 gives 462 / 75.1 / 78.9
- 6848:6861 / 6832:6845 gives 443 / 69.9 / 77.8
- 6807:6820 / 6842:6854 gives 451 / 75.1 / 75.3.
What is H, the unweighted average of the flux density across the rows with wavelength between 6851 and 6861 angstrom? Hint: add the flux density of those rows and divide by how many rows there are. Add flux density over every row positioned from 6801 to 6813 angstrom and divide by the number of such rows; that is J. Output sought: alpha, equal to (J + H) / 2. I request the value 18.3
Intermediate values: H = 17.1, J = 19.5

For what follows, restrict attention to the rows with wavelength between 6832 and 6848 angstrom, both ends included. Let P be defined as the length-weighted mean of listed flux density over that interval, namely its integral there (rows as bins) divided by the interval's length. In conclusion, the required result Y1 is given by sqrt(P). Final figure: 4.39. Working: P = 19.3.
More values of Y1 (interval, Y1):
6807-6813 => 4.37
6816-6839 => 4.40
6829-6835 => 4.54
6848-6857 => 4.15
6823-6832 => 4.47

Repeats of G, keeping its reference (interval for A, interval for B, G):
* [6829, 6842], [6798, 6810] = 3.22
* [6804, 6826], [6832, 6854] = 2.56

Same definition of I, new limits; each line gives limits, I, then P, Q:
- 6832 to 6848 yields 0.84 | 19.3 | 1.3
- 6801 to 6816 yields 0.23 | 19.2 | 0.7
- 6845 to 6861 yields 1.62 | 17.7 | 1.8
